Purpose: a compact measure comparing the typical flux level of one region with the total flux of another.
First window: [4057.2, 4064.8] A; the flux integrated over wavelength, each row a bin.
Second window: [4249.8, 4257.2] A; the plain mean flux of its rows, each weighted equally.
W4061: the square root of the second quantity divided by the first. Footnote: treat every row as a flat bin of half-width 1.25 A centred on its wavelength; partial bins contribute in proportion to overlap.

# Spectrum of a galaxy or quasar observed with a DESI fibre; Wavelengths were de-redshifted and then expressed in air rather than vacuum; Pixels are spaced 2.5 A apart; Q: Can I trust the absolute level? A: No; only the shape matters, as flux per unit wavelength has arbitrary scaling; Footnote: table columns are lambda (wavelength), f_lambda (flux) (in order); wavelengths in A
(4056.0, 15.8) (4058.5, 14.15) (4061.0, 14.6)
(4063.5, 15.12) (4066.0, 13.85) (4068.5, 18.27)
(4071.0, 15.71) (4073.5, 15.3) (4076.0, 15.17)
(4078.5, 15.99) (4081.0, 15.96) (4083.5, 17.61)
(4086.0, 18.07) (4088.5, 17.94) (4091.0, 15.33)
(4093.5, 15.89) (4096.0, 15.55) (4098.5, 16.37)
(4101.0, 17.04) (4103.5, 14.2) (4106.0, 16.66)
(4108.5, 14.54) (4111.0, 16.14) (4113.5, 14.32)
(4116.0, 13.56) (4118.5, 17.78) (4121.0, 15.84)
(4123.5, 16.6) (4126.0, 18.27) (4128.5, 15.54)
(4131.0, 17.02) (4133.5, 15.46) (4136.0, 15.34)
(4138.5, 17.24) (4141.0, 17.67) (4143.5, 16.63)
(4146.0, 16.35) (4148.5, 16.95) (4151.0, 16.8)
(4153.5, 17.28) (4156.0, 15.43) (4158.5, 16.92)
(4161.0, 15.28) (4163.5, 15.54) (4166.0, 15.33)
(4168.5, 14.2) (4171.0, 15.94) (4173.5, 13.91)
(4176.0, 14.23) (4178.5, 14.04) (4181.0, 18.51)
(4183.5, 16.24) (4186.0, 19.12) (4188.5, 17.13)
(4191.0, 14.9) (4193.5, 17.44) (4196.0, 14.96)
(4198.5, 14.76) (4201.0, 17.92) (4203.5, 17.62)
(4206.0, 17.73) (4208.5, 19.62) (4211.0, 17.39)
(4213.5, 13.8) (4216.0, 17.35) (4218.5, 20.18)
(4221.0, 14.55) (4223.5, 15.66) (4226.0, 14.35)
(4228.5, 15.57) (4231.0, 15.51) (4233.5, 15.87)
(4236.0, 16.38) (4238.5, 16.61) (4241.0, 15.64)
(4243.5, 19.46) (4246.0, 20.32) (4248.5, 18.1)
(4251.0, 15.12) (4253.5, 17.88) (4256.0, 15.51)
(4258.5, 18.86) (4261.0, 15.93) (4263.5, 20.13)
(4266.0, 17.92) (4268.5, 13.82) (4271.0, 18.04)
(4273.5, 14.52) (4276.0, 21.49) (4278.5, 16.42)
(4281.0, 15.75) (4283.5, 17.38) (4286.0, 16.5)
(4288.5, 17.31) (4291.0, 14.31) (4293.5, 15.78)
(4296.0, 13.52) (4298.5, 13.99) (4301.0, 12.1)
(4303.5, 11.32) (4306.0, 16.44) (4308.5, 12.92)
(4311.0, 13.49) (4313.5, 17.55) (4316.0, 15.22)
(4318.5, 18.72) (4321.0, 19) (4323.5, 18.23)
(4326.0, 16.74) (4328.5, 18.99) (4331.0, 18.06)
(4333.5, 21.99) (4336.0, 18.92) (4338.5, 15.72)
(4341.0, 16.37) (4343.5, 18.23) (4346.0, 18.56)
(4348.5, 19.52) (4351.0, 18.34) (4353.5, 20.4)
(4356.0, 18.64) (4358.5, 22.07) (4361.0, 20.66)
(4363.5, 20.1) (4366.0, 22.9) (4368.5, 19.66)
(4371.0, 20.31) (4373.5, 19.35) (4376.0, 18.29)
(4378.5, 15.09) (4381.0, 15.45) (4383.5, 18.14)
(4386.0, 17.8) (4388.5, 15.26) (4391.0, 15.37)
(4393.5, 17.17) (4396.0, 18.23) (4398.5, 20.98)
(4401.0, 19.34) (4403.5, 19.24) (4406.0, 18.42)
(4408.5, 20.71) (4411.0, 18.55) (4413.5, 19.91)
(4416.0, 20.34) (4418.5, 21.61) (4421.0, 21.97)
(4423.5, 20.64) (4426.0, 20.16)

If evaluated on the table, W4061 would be 0.38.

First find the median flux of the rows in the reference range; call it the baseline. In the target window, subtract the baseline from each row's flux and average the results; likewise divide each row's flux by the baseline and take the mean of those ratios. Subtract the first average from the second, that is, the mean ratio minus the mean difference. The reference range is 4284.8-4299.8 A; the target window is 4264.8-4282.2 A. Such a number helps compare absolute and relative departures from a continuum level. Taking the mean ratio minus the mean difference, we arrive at -0.69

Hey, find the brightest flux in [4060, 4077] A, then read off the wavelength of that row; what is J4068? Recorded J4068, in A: 4068.5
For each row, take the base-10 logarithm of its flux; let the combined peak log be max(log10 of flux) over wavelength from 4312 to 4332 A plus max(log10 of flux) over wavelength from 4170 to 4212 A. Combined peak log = 2.57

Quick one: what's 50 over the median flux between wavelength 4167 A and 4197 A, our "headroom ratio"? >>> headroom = 3.24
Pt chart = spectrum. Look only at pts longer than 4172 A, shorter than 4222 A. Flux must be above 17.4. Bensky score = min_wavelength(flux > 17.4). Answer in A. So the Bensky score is 4181.0 A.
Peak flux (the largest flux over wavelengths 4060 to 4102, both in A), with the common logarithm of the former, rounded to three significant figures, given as 1.26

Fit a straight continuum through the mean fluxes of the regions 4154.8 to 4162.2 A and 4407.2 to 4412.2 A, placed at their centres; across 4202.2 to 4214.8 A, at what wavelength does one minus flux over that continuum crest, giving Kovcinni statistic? 4213.5 A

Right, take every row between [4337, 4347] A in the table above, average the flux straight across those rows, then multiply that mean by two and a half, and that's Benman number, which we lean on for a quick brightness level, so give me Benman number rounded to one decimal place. 43.1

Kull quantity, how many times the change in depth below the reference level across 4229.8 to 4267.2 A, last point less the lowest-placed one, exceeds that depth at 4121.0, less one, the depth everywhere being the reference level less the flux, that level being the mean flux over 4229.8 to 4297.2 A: -3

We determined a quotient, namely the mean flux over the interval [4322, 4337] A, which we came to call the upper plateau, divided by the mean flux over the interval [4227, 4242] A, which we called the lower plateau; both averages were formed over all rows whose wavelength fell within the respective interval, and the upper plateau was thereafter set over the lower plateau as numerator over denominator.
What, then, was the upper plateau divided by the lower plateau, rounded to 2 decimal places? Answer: 1.18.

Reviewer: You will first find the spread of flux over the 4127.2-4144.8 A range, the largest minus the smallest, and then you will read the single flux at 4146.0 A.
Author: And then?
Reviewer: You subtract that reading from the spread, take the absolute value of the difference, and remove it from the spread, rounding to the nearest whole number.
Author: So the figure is -12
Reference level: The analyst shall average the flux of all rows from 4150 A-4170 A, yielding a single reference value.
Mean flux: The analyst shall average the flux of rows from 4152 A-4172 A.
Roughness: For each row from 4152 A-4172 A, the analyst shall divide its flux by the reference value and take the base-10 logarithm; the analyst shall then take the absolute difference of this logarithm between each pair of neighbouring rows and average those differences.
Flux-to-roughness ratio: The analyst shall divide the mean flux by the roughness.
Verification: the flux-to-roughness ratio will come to 479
